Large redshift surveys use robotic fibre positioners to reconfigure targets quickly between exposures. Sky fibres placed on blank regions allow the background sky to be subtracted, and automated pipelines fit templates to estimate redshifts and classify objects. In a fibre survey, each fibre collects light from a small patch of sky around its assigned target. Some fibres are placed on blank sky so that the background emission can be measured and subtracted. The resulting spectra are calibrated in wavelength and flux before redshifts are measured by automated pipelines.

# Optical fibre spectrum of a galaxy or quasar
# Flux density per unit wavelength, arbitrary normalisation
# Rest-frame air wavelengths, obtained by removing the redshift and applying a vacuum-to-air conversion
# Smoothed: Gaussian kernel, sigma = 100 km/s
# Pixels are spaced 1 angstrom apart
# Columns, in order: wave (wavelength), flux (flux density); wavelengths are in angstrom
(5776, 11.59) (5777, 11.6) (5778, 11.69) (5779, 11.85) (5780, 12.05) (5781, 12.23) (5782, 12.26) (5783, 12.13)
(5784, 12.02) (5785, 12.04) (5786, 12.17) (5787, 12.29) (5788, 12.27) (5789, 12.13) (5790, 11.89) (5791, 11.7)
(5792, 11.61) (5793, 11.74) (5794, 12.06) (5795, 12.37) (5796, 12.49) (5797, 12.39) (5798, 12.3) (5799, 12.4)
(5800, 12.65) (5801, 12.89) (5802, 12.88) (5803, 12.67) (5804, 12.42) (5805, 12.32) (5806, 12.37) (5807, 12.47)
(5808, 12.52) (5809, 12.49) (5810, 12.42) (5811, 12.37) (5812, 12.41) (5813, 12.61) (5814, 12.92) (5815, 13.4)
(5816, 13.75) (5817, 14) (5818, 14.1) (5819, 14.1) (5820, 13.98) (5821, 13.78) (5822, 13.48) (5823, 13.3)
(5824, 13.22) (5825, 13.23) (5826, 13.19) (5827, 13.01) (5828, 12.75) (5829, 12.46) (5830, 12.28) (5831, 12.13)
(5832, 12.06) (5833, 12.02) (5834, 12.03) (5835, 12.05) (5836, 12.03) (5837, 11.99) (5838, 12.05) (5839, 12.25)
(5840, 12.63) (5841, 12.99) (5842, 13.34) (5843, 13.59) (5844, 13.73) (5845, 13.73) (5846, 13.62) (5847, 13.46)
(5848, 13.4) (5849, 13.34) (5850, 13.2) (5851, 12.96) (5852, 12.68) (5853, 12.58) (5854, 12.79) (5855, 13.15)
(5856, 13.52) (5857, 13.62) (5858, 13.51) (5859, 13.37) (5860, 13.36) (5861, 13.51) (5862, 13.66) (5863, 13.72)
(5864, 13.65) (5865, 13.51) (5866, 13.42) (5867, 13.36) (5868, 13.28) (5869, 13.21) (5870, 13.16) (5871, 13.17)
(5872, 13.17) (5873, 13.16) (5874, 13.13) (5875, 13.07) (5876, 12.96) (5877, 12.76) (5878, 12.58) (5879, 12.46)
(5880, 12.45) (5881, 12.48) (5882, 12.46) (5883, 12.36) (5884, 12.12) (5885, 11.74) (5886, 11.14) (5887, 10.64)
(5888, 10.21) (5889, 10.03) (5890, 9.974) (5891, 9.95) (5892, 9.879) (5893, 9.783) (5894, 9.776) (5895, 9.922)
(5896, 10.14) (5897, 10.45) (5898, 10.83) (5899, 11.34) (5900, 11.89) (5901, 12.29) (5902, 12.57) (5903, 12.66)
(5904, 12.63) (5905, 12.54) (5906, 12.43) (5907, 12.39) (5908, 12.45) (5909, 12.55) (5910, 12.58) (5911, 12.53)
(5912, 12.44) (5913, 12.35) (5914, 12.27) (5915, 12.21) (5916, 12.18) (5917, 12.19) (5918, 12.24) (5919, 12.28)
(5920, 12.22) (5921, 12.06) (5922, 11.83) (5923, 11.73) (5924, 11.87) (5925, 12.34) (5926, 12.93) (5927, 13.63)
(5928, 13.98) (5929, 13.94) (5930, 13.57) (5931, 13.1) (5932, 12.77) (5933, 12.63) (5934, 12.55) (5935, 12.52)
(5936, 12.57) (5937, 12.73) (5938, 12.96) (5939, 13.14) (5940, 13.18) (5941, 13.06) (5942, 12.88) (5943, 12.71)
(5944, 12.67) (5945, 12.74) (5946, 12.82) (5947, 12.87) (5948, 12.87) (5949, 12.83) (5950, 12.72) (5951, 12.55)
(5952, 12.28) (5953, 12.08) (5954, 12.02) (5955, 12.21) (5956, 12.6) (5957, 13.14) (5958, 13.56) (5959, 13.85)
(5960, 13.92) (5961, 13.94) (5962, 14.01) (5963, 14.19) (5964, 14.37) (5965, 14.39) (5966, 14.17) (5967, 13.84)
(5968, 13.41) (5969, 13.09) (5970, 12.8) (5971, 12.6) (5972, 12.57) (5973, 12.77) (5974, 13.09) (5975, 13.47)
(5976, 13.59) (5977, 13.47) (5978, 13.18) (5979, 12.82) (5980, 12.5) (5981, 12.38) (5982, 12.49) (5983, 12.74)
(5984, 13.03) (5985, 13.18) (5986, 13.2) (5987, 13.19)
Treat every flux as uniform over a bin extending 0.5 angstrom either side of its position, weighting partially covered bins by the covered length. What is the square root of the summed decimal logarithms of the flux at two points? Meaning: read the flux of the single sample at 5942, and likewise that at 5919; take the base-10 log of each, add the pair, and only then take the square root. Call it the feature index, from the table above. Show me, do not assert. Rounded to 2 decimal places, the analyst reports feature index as 1.48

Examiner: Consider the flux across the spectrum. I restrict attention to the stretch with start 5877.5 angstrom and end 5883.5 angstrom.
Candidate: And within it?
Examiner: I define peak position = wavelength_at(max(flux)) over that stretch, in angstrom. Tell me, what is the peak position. 5878 angstrom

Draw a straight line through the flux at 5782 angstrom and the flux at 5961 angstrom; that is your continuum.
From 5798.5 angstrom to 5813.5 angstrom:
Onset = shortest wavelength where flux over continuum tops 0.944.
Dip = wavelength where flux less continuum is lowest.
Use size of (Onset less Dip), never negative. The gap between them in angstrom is 12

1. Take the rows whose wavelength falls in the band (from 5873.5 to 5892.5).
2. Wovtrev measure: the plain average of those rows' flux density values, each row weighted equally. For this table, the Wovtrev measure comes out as 11.7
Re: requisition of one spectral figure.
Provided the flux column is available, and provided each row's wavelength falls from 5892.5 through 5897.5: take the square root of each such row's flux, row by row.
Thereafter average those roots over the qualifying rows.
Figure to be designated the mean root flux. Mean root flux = 3.16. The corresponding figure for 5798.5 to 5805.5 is 3.55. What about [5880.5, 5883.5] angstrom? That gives 3.53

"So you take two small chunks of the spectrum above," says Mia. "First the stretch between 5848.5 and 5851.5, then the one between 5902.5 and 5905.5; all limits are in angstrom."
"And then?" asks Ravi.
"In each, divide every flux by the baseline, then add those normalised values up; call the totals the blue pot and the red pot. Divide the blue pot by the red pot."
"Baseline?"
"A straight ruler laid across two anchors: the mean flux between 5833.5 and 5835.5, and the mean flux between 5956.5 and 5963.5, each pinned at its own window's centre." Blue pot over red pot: 1.11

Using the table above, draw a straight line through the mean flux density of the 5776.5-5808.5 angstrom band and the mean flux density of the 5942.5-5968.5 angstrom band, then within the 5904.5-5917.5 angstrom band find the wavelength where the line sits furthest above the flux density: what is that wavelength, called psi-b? 5916 angstrom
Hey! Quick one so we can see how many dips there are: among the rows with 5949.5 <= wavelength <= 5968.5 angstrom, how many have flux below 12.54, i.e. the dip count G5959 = 4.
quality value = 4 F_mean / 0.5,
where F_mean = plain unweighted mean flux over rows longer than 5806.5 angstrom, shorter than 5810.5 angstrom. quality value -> 100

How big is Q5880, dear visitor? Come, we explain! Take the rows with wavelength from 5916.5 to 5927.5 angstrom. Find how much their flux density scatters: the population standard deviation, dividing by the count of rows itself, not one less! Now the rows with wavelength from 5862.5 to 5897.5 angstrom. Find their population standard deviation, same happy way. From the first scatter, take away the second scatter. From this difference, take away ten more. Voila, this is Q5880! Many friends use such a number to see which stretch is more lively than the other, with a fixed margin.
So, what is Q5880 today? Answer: -10.9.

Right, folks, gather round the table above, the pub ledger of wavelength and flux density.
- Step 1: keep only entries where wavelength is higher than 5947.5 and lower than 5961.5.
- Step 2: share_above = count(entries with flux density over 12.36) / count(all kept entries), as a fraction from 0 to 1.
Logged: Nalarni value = 0.7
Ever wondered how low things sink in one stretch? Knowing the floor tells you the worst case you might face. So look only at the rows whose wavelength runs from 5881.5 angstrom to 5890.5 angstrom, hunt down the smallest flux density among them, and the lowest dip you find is 9.974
